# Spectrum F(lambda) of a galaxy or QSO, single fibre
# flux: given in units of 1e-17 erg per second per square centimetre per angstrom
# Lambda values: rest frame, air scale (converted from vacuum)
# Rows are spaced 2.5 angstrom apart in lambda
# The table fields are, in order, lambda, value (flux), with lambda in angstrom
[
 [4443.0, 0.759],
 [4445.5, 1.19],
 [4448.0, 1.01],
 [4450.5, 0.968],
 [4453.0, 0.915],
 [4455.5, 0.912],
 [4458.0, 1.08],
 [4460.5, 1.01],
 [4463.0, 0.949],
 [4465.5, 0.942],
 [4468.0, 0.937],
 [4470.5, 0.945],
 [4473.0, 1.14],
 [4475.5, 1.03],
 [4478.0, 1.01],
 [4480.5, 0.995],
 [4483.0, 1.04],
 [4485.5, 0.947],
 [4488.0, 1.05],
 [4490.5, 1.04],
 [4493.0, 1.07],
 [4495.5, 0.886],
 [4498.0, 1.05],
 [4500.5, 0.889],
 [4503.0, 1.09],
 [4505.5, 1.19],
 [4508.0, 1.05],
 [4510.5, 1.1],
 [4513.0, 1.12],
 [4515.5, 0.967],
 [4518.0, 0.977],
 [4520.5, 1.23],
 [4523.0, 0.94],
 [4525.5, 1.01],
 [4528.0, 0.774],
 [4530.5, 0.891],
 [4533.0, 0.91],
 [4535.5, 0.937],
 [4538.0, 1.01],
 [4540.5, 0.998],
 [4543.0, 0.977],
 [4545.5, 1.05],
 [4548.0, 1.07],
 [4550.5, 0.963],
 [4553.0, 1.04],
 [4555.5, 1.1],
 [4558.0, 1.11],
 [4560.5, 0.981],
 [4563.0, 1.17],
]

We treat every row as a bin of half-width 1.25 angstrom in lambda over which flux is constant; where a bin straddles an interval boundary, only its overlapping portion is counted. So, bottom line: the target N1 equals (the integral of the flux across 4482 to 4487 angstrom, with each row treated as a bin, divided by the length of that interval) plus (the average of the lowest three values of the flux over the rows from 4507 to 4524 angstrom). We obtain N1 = 1.96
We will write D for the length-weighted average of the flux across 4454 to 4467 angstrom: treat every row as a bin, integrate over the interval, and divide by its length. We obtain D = 0.98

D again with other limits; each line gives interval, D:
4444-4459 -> 1.01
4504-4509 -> 1.12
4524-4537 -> 0.91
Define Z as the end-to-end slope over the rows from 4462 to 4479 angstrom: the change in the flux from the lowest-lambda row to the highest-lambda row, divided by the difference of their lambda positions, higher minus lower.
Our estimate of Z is 0.0041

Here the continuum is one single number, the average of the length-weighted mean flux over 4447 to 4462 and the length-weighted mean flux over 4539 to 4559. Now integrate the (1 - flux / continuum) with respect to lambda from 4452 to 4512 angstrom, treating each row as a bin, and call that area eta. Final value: -0.2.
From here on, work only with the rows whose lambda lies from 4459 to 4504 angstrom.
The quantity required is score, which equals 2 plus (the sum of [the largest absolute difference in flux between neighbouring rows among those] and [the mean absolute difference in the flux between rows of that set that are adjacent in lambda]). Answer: 2.28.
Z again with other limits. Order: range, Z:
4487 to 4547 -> 0.0000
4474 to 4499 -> 0.0009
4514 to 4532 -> -0.0051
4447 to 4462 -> 0.0000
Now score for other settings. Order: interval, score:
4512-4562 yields 2.38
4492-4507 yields 2.36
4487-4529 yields 2.42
